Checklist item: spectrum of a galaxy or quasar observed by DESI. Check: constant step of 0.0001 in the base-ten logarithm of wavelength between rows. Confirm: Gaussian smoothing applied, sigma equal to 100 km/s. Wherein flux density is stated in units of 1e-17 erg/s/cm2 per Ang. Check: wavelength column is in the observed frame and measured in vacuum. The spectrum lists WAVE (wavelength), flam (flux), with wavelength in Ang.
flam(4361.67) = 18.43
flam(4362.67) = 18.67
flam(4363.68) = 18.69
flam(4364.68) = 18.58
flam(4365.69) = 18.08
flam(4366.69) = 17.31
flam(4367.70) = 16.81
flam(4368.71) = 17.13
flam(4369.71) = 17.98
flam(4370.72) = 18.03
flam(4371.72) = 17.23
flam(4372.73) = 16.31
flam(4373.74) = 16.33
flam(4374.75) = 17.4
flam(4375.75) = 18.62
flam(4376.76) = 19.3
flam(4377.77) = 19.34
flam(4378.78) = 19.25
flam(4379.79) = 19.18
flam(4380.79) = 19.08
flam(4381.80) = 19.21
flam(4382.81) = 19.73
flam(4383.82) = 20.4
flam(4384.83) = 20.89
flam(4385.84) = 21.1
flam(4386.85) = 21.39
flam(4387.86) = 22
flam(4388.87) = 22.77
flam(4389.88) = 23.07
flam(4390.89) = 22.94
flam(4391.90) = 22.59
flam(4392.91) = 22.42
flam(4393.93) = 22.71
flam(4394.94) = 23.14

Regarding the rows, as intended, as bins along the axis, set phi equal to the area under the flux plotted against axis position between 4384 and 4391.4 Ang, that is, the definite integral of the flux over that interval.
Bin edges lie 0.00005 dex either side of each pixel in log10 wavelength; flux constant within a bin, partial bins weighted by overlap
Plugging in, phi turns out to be 163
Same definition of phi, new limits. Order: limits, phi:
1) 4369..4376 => 122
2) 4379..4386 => 139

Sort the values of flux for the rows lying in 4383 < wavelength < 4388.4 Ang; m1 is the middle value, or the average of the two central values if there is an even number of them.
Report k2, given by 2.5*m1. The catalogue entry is 53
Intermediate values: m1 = 21.1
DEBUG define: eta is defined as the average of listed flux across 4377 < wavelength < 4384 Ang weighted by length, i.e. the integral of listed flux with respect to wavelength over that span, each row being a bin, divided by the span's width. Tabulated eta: 19.4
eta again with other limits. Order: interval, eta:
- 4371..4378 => 17.7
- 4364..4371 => 17.7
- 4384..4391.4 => 22.0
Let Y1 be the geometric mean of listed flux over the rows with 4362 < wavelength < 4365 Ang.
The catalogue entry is 18.6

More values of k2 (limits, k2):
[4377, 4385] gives 48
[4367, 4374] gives 43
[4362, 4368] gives 46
